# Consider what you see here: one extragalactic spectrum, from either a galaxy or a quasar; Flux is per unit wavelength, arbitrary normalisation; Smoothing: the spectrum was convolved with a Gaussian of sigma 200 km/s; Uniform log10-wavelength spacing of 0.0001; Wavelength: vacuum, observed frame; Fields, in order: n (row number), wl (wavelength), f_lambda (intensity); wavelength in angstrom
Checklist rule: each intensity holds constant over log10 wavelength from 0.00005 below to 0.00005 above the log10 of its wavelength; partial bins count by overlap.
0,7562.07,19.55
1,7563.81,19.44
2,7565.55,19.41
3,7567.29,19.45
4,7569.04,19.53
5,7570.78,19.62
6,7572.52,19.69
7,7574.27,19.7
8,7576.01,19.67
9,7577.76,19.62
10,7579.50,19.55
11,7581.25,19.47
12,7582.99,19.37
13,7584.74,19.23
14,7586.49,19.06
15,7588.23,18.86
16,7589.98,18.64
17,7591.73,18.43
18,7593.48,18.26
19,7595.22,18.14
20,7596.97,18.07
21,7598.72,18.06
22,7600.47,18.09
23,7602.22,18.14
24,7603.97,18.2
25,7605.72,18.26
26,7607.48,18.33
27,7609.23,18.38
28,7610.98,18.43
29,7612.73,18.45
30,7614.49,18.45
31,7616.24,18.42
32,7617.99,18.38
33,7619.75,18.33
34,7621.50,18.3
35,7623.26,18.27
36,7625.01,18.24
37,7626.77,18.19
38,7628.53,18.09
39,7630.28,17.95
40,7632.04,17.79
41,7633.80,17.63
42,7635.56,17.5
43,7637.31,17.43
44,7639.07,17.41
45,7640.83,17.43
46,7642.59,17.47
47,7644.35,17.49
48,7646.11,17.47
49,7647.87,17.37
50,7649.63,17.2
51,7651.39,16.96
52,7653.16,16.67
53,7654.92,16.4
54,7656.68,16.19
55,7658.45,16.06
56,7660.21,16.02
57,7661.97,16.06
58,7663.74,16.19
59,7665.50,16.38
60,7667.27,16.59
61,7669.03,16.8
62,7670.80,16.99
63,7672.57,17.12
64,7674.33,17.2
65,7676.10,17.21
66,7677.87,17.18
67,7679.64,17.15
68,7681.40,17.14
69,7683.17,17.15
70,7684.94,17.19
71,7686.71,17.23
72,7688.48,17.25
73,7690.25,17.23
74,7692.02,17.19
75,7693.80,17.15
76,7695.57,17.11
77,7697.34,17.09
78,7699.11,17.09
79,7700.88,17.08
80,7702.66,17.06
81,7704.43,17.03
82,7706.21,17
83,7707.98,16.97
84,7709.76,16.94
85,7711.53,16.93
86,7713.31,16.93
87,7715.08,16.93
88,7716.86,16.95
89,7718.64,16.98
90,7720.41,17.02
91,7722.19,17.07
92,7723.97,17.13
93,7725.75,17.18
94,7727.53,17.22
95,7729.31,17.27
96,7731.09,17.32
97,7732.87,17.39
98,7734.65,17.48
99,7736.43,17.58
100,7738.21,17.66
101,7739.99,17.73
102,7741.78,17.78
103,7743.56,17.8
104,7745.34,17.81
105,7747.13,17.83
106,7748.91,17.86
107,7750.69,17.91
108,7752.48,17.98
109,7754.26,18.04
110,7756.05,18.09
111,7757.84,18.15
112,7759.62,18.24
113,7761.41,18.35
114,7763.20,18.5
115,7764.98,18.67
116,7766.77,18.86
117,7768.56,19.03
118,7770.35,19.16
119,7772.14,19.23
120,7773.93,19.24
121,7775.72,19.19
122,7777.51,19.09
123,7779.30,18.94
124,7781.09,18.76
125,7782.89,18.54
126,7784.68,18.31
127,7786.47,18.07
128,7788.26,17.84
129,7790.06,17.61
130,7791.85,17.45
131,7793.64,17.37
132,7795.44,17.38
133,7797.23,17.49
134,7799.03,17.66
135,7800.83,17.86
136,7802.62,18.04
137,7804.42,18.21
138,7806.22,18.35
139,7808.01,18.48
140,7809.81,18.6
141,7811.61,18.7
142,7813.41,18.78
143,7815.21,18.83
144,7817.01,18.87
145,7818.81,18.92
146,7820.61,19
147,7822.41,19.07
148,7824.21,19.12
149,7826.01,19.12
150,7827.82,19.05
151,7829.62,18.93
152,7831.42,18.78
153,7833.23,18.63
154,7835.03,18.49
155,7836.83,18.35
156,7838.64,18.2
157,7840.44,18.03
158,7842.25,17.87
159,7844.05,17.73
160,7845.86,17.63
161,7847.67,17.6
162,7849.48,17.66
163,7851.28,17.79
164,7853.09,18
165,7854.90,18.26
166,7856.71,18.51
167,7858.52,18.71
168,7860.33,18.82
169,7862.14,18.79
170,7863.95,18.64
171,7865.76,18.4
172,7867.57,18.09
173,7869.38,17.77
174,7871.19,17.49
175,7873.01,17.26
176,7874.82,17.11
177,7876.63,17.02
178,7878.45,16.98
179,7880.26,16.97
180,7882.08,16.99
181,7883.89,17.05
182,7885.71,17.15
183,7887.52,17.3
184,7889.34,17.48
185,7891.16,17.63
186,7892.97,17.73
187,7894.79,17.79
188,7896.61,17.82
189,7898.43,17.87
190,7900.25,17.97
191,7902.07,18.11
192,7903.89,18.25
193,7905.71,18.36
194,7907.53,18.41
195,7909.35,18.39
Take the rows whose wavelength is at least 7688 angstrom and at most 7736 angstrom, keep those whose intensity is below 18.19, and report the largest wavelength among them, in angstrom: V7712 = 7734.65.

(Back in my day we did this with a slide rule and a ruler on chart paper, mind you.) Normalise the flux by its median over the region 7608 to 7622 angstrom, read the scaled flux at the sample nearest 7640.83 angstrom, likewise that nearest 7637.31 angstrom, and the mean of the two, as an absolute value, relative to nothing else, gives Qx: 0.947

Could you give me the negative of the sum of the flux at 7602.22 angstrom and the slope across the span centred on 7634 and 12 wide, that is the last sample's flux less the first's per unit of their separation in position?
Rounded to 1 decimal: -18.1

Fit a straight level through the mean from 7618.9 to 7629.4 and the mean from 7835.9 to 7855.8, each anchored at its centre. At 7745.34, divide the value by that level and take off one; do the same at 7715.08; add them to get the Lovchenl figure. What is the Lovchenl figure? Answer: -0.079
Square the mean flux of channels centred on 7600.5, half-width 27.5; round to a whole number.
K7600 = 346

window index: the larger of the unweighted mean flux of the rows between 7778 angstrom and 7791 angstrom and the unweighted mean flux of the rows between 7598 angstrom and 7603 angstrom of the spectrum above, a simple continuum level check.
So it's 18.3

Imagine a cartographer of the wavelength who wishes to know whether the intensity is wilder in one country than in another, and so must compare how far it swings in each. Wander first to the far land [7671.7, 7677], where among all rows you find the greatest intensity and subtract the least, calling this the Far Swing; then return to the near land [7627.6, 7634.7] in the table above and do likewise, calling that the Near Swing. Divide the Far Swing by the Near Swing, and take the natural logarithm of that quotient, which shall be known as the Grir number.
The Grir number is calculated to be -1.6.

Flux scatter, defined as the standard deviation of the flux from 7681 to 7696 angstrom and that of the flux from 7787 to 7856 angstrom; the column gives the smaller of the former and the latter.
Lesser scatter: 0.05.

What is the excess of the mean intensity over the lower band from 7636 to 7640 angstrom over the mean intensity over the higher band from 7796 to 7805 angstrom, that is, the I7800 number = -0.4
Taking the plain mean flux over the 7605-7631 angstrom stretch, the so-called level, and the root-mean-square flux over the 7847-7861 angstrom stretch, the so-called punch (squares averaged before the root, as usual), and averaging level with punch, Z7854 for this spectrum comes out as 18.2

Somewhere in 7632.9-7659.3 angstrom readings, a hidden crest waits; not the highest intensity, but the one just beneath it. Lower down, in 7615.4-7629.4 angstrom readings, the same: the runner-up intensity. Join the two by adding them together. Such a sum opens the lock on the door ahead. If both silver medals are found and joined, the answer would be 35.9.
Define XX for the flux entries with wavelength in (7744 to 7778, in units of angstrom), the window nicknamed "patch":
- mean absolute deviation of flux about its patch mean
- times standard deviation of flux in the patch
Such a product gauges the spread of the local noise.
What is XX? 0.26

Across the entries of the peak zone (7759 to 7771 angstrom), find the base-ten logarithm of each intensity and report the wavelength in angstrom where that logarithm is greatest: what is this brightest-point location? 7770.35 angstrom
